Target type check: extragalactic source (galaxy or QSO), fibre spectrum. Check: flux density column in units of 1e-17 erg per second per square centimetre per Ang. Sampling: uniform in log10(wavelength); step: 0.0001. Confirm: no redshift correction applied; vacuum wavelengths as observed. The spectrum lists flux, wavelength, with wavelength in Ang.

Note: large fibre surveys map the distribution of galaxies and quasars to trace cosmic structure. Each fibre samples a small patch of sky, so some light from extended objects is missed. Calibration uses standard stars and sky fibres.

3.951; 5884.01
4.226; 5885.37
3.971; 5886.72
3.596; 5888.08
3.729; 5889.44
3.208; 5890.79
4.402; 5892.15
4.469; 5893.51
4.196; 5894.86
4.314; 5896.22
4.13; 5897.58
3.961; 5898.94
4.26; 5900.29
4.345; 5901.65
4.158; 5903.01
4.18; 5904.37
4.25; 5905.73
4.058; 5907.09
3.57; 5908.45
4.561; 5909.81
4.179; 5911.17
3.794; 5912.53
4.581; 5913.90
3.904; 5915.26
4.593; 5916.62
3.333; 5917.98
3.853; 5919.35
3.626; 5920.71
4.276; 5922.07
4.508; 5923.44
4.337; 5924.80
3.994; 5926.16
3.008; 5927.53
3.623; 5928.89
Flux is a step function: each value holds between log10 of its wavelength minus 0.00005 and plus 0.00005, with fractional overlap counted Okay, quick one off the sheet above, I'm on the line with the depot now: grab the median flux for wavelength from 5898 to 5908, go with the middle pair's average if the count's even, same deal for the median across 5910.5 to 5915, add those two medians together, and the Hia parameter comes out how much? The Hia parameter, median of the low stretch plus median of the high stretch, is 8.36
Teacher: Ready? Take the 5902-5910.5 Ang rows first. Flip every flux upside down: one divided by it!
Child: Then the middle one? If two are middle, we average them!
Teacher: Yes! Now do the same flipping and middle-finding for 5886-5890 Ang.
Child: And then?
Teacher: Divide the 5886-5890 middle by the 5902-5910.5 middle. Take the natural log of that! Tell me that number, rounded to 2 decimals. 0.11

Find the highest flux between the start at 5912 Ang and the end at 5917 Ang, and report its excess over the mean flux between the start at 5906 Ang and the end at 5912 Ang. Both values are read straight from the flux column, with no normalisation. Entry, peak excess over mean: 0.50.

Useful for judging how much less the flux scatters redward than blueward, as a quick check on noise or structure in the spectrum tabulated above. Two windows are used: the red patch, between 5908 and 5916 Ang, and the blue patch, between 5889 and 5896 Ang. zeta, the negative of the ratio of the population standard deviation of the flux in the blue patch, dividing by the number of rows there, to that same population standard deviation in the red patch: -1.25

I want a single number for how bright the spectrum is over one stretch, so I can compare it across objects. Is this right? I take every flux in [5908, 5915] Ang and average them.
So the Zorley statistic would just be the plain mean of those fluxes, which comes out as 4.14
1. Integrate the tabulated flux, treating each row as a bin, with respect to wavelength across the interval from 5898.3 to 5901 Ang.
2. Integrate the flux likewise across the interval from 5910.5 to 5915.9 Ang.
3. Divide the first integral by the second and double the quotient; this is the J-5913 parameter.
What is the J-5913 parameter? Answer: 1.0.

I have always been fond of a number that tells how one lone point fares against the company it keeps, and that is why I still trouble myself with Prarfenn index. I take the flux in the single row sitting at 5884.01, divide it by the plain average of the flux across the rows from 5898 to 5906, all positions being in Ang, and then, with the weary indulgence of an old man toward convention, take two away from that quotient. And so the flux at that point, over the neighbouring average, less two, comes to -1.06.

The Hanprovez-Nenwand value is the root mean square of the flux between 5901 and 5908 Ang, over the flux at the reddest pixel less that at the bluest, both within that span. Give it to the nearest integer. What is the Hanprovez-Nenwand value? -15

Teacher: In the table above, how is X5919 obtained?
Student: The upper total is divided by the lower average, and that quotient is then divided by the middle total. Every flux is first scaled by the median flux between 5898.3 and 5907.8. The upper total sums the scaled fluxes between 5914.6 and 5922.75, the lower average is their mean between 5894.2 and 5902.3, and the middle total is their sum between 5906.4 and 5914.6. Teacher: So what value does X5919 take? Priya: 0.95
